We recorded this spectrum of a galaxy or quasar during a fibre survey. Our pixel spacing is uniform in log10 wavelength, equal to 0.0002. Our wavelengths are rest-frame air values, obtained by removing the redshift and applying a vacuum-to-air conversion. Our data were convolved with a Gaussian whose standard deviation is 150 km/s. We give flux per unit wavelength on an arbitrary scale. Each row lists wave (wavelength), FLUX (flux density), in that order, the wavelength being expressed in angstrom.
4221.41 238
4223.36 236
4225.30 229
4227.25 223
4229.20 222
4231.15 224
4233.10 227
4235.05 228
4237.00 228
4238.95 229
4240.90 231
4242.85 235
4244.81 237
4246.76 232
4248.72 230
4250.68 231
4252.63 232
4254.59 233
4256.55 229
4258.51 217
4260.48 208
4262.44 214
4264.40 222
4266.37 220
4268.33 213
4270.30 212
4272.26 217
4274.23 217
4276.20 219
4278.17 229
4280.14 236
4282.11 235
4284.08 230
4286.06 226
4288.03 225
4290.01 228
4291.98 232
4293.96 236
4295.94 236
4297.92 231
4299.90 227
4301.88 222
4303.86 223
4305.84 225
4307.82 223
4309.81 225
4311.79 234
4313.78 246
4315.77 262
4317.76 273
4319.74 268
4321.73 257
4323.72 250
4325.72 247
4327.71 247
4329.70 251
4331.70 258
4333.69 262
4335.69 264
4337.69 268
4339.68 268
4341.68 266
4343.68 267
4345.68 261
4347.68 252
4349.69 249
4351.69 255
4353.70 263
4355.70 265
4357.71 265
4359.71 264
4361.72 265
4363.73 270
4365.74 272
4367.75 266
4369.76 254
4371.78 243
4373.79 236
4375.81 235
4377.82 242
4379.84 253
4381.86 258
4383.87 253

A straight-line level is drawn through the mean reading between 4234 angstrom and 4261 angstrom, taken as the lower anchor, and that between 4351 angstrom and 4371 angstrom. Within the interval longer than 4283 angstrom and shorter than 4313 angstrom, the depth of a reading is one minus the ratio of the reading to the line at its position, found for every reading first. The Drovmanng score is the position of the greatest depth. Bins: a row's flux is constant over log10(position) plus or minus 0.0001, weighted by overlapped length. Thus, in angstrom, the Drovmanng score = 4307.82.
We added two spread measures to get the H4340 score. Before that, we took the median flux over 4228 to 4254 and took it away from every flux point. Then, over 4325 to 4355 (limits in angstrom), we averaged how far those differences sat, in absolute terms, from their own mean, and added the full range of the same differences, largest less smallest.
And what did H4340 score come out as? 28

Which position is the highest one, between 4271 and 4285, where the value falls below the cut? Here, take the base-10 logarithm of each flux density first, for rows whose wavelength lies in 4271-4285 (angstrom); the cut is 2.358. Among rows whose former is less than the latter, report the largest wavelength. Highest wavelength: 4276.20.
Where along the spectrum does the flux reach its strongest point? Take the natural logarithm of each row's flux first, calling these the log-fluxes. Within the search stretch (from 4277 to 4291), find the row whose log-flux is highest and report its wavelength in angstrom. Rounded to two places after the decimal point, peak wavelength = 4280.14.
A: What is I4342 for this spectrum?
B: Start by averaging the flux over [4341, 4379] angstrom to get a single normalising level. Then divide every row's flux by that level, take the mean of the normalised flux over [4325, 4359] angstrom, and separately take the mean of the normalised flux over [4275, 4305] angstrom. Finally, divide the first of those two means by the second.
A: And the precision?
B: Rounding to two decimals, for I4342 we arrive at 1.13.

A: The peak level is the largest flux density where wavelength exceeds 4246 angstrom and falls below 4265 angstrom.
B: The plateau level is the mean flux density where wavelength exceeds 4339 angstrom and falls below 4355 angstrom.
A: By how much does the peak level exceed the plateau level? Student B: -27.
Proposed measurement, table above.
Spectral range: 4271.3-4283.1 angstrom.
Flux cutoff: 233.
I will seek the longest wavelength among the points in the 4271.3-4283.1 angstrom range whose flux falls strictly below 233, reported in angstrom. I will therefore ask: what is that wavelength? 4278.17 angstrom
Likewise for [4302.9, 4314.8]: 4309.81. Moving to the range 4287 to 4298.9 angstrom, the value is 4297.92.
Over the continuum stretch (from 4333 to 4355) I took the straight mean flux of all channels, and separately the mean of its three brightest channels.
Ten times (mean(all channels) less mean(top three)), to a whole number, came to -63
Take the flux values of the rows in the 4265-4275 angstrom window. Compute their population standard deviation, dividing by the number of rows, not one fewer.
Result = 2.9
